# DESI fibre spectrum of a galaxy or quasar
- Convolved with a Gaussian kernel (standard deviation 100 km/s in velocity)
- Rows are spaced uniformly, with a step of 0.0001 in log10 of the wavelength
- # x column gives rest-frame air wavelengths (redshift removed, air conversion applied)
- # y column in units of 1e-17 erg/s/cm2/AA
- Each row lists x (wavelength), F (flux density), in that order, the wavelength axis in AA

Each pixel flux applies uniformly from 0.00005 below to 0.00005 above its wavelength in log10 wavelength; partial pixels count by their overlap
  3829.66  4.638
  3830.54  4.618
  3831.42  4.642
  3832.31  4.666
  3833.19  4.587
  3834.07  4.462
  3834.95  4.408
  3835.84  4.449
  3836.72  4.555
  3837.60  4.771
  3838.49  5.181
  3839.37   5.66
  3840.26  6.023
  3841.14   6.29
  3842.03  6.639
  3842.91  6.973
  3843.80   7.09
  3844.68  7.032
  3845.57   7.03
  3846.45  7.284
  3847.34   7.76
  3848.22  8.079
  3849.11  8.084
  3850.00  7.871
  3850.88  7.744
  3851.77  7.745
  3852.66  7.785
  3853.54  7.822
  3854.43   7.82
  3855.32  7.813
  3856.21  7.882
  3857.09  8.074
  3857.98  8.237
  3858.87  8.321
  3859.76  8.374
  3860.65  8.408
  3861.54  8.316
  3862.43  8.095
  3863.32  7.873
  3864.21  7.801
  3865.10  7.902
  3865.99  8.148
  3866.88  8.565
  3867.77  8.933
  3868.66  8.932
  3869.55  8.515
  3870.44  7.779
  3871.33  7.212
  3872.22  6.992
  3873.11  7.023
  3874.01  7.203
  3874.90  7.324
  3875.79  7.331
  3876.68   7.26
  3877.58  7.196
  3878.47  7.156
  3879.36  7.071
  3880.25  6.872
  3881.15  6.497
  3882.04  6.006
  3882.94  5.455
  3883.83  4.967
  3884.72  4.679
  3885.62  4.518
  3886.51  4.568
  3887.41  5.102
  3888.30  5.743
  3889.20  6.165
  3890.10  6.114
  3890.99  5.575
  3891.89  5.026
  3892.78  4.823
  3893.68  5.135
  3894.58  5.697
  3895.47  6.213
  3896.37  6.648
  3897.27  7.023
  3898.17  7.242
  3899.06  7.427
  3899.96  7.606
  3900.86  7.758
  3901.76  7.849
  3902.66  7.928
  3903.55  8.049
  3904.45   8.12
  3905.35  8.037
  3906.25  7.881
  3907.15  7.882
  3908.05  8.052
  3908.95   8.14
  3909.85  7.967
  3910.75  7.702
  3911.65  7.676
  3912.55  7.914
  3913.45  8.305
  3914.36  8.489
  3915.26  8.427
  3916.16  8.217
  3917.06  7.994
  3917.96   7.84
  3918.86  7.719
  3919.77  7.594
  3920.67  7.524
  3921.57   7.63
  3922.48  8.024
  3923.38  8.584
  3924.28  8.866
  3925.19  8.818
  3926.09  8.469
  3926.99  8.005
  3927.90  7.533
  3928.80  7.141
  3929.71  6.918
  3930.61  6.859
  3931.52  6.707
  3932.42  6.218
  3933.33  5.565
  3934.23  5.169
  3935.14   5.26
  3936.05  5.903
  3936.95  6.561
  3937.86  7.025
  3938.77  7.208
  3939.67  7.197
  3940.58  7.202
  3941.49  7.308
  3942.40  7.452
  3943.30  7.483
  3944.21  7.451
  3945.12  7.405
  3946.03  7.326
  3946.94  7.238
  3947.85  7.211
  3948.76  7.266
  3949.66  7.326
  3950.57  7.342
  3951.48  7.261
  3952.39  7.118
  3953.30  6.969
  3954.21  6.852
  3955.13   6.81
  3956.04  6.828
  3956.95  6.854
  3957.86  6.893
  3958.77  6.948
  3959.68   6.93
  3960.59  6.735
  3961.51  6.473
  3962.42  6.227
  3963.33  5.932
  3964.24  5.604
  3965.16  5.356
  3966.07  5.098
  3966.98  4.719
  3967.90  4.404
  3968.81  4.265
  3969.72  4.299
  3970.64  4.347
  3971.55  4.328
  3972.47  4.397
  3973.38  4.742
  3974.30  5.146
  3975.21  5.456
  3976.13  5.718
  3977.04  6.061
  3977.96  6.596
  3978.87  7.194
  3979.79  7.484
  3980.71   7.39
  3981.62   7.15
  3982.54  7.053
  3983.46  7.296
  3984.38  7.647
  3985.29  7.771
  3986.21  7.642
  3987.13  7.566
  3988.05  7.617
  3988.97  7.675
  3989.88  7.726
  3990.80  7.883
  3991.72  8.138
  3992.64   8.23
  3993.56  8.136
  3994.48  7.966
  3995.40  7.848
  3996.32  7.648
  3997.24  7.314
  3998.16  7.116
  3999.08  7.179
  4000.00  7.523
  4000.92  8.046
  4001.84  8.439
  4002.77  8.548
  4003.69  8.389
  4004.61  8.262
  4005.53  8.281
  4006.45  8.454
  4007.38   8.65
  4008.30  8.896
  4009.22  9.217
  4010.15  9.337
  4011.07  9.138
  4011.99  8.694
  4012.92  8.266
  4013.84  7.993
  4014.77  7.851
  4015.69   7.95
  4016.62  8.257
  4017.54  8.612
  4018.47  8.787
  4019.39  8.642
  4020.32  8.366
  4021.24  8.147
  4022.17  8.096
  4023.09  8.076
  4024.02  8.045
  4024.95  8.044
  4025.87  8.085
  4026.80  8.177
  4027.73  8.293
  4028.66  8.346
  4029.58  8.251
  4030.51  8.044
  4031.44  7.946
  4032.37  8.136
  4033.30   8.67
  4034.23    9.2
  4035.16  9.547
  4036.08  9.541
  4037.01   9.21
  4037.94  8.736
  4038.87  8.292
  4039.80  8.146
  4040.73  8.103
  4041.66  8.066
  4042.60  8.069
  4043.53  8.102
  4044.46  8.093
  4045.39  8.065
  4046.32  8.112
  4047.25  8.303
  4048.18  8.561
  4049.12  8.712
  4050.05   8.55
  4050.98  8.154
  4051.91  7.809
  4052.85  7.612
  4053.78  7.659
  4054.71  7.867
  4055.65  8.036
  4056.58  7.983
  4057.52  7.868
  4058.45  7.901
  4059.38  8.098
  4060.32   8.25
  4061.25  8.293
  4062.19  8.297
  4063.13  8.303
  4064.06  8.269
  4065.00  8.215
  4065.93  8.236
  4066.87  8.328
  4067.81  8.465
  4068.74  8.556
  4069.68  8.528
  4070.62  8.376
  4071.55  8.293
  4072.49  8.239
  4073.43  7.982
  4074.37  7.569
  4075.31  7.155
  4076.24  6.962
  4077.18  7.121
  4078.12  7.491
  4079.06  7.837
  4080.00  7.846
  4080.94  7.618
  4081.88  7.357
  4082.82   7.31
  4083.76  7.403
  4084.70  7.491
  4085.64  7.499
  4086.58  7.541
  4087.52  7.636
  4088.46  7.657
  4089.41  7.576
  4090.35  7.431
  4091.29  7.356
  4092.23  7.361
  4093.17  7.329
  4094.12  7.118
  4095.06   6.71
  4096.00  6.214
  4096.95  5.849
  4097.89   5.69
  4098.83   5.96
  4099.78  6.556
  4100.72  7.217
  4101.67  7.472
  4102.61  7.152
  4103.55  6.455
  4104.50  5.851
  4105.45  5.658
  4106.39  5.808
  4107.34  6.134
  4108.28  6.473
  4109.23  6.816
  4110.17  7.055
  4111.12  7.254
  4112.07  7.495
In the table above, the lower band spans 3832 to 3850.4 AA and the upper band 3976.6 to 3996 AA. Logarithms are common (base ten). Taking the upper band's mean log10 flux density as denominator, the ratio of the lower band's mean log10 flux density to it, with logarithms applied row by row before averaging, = 0.89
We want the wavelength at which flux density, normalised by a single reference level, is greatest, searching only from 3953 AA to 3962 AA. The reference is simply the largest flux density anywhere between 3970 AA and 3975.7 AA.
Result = 3953.30 AA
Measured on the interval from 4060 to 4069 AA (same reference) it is 4068.74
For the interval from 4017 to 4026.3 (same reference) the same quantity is 4018.47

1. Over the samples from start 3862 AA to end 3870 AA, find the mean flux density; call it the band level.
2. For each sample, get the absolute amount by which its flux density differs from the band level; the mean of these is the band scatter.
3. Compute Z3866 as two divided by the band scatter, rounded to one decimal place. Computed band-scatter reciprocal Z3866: 5.2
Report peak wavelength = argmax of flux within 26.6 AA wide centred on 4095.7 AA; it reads 4088.46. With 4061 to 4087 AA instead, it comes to 4068.74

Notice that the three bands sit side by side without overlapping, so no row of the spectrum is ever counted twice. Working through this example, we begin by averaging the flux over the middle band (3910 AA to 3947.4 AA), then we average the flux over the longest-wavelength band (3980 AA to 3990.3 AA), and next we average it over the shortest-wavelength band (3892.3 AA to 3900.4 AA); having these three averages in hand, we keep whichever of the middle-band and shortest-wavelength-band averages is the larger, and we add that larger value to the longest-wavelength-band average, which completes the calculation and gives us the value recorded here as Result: 14.9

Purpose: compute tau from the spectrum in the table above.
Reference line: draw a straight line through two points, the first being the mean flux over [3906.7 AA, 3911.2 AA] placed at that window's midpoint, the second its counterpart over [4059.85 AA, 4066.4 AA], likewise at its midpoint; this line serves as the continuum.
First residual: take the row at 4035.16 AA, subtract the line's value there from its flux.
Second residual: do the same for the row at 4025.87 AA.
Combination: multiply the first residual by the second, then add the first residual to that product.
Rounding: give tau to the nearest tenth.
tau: 1.2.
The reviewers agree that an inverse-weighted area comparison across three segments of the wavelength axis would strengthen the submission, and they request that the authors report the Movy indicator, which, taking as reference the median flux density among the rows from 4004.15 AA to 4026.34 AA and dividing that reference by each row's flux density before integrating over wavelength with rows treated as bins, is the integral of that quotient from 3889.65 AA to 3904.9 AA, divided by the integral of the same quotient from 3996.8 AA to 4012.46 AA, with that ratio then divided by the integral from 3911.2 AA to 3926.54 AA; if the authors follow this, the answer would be 0.079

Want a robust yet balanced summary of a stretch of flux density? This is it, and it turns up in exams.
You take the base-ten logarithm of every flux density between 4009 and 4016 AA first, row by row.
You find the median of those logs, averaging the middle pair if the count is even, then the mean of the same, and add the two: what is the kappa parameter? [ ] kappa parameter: 1.86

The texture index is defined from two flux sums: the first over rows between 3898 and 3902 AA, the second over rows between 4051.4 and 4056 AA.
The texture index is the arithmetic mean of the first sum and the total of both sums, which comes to 57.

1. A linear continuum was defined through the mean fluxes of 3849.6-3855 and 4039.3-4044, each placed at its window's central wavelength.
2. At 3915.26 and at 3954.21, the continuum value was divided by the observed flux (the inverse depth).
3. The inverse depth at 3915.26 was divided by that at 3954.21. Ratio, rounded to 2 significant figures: 0.81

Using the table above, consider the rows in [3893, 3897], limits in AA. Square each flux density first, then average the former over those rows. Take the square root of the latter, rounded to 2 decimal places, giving 5.95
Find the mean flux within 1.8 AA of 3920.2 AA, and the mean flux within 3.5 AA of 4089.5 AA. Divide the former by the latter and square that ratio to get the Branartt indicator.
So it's 1.03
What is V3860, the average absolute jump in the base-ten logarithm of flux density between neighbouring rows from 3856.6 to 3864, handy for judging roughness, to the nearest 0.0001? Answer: 0.0066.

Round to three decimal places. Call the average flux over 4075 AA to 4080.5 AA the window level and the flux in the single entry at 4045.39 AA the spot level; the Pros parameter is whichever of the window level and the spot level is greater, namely 8.065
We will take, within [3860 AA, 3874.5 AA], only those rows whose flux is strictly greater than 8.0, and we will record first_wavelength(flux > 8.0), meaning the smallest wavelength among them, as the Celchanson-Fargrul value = 3860.65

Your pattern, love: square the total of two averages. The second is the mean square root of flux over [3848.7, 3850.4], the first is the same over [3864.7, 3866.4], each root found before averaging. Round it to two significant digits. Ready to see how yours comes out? 32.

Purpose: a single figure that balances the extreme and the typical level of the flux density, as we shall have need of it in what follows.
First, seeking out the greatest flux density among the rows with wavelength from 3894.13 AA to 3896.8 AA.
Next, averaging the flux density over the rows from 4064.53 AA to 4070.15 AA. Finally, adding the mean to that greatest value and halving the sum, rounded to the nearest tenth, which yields 7.5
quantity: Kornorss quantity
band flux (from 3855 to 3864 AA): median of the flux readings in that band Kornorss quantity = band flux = 8.17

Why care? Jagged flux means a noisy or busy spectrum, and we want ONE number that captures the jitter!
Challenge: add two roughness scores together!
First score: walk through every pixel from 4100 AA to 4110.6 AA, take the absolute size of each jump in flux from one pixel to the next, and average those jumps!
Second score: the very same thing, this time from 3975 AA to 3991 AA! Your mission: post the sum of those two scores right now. 0.56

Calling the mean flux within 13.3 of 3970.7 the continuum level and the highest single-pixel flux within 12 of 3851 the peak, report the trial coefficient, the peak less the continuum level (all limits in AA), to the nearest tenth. 2.5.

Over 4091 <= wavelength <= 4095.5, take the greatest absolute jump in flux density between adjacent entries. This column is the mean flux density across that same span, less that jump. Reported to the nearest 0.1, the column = 6.8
